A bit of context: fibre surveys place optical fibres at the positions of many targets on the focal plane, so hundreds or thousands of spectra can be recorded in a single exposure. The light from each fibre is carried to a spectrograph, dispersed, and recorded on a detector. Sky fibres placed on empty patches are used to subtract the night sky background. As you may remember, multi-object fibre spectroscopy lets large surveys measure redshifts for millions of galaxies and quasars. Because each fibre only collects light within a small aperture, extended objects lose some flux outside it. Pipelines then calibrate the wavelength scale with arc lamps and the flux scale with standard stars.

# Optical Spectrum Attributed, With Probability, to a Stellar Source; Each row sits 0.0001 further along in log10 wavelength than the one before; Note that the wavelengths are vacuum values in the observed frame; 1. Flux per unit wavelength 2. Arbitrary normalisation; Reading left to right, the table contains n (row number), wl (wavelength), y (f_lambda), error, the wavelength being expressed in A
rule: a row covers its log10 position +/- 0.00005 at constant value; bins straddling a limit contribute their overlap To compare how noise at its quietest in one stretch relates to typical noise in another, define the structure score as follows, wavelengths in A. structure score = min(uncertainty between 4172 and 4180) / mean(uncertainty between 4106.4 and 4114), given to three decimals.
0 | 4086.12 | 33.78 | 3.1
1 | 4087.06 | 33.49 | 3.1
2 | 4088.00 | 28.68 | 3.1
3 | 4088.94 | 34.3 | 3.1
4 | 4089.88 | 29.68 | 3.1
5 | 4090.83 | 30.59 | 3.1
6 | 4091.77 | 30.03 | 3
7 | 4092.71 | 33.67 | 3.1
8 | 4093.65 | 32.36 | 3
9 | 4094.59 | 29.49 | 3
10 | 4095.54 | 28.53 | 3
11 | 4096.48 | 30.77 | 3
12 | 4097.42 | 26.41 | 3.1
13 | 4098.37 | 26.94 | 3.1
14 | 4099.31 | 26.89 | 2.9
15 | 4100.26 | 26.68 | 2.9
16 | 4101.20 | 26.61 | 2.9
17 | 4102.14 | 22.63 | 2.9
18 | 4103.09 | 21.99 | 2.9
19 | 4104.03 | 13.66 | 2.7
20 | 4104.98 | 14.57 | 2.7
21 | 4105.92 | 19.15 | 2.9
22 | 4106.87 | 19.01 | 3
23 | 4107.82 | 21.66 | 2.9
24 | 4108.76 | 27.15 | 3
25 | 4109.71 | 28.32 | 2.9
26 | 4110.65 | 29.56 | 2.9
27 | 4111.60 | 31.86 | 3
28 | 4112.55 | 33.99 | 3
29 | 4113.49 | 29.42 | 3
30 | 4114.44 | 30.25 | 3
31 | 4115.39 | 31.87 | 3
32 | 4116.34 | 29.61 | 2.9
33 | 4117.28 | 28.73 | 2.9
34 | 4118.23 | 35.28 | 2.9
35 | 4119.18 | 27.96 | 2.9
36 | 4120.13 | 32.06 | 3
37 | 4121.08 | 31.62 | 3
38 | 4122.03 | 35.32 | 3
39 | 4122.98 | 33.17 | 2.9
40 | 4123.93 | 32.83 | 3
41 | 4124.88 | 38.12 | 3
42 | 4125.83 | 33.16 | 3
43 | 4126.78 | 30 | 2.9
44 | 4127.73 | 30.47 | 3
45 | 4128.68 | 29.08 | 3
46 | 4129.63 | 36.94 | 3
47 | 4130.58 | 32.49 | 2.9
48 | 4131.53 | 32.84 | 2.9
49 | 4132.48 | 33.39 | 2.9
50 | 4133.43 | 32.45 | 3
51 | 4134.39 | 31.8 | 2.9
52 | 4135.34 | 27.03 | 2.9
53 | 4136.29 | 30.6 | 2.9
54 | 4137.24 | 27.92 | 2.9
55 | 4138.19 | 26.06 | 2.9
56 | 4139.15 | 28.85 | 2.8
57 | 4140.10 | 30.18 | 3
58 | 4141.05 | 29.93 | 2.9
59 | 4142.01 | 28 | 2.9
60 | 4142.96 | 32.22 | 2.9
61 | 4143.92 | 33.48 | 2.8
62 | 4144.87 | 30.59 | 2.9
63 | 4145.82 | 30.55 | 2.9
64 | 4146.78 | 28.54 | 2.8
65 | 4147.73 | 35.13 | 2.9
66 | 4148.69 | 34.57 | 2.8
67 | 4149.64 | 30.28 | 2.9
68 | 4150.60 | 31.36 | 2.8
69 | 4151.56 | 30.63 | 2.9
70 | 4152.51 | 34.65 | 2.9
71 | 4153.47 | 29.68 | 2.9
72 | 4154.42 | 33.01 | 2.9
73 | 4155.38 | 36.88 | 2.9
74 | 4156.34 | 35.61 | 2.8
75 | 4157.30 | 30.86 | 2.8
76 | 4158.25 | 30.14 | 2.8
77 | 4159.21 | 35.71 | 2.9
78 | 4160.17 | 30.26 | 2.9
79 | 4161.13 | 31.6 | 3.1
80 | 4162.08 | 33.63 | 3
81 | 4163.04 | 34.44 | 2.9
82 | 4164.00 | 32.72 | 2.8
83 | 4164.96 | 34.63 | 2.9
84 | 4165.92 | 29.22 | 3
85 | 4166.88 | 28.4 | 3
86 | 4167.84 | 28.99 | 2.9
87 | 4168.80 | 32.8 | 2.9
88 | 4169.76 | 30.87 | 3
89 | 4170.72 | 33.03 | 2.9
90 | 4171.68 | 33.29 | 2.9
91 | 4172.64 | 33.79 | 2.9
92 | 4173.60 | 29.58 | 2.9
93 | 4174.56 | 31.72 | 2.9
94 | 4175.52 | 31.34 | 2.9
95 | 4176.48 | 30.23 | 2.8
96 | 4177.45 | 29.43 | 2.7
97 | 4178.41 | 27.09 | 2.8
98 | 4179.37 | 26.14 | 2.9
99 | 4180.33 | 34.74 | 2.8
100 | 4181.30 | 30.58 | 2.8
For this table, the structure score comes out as 0.911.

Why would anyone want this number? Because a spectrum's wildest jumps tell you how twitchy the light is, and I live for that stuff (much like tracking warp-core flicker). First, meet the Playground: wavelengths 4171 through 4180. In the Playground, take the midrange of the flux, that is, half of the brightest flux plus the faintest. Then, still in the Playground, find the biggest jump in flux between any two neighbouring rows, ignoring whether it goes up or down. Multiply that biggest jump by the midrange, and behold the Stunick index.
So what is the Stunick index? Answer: 126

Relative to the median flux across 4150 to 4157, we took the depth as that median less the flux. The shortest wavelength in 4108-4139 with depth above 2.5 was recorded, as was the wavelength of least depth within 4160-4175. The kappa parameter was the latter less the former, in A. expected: 56.2 A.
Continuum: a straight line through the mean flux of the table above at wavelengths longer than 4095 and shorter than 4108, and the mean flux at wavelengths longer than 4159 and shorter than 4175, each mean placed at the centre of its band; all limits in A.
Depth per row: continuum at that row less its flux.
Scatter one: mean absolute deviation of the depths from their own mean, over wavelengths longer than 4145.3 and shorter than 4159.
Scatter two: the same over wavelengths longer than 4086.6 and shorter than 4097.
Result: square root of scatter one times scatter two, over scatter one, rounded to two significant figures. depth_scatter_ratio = 0.91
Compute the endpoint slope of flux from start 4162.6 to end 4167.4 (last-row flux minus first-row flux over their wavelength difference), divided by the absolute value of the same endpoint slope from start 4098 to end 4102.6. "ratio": -1.4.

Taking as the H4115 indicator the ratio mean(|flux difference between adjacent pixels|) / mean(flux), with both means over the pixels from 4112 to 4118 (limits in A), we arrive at 0.07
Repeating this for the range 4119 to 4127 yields 0.09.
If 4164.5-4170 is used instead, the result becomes 0.08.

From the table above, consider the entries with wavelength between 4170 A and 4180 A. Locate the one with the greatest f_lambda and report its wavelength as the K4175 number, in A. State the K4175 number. 4172.64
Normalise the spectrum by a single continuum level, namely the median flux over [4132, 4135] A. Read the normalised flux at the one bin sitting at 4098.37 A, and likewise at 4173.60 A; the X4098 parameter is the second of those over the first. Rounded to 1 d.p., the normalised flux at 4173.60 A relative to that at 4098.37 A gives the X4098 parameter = 1.1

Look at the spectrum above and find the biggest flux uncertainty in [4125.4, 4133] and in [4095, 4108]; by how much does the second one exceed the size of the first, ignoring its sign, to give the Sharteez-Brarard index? 0.10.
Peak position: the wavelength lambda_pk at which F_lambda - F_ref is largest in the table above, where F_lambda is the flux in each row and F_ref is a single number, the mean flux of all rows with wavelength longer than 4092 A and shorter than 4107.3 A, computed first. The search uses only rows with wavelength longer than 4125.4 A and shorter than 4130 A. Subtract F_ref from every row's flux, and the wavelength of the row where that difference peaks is 4129.63 A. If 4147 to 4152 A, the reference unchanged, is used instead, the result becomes 4147.73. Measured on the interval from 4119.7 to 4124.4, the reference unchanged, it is 4122.03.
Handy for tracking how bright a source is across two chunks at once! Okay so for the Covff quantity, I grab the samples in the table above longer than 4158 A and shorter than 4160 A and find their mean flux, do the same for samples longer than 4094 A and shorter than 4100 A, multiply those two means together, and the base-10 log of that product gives 2.97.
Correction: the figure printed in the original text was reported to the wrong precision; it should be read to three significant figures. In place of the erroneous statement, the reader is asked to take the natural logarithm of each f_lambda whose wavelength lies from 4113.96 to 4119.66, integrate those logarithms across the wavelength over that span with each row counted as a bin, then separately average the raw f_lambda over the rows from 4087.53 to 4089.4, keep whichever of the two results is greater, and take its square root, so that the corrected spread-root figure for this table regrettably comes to 5.61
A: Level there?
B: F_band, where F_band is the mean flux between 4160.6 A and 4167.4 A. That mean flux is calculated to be 32.1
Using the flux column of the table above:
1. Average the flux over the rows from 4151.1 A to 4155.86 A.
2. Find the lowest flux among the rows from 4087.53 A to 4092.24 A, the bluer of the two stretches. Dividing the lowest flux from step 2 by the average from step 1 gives 0.87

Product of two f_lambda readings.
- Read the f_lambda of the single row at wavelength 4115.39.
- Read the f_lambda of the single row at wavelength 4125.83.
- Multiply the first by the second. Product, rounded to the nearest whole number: 1057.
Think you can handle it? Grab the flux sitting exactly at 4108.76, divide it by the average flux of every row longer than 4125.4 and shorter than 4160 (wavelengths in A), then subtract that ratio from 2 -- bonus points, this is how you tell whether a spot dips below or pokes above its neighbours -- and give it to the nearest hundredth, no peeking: 1.14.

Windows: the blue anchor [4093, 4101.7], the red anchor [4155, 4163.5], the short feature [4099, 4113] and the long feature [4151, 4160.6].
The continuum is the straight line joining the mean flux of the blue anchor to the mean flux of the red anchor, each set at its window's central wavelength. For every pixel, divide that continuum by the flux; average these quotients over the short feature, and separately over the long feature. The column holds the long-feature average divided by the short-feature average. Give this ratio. 0.79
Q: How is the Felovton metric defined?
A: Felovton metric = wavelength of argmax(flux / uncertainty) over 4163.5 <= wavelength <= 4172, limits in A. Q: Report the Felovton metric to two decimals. 4164.96 A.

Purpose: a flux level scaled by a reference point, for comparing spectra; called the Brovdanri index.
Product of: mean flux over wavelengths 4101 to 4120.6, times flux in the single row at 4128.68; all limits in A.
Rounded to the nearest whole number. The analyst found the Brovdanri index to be 769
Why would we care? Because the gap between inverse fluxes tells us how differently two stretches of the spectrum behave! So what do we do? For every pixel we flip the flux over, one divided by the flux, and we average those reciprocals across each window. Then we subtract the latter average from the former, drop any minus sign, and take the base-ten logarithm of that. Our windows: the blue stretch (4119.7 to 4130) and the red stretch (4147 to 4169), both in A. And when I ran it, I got -3.3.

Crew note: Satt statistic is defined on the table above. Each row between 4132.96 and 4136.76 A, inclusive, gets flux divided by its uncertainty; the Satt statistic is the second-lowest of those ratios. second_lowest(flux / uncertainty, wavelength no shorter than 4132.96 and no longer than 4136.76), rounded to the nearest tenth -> 10.6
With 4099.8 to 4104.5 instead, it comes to 7.6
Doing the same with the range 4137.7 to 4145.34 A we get 9.7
